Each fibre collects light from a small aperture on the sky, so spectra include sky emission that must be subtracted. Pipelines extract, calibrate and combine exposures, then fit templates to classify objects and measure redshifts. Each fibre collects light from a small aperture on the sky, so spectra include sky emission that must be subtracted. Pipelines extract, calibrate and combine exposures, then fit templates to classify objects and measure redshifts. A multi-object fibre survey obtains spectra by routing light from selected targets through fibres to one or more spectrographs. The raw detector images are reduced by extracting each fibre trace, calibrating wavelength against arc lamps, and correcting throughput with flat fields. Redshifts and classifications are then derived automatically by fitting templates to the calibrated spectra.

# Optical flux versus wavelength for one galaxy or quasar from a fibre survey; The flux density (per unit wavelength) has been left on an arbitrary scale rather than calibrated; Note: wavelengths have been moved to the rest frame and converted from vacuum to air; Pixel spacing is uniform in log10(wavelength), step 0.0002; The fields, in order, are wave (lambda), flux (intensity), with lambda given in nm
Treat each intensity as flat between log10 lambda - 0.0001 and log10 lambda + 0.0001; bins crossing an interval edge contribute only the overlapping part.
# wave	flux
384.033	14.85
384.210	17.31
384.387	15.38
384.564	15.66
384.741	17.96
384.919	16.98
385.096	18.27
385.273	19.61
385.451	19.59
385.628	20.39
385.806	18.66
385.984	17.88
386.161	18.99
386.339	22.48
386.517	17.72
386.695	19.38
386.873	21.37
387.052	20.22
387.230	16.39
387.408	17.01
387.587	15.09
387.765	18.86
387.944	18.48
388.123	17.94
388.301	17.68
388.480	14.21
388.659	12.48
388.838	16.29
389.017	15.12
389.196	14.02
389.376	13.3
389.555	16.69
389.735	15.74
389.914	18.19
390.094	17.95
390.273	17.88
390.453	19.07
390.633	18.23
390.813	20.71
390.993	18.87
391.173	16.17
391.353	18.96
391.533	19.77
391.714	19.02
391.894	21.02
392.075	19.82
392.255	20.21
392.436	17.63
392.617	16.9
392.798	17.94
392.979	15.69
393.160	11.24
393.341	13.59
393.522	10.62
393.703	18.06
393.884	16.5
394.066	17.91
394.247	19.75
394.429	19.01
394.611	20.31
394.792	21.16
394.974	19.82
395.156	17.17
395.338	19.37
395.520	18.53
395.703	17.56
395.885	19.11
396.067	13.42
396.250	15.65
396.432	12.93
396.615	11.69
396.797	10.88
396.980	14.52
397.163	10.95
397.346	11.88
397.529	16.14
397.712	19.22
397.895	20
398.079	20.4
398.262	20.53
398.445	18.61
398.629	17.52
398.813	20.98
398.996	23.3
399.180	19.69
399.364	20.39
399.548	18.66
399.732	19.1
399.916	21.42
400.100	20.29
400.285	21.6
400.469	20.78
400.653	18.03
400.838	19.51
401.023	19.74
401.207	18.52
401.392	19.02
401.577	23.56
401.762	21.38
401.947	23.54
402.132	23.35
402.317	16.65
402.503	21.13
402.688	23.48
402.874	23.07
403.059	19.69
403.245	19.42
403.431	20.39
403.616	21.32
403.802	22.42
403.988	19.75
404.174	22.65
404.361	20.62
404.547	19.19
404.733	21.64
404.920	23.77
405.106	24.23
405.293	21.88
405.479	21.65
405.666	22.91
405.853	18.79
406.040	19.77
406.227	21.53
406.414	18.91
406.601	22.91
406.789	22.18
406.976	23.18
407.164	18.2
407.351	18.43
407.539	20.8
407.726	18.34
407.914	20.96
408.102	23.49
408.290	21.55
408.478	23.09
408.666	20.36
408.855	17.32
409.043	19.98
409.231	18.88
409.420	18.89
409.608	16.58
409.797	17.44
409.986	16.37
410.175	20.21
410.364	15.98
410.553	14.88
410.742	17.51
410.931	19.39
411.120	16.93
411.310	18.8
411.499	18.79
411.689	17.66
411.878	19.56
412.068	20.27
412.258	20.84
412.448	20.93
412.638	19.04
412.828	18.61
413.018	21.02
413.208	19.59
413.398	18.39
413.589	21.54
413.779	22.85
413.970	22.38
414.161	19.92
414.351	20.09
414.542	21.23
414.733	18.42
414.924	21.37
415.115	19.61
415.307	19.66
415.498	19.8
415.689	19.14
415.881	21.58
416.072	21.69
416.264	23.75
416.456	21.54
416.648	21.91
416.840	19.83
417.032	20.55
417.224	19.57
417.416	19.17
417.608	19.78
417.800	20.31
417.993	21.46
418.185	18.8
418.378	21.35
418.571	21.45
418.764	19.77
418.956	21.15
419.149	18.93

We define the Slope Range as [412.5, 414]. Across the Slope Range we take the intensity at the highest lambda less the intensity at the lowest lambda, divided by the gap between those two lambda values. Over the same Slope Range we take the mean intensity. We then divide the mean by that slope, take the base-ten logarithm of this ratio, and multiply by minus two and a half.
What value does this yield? -2.3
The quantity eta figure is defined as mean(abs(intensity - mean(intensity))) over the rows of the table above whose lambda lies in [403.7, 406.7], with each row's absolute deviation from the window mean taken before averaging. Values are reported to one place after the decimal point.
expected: 1.4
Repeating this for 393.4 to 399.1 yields 2.8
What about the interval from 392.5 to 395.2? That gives 2.4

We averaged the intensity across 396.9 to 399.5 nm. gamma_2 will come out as 18.2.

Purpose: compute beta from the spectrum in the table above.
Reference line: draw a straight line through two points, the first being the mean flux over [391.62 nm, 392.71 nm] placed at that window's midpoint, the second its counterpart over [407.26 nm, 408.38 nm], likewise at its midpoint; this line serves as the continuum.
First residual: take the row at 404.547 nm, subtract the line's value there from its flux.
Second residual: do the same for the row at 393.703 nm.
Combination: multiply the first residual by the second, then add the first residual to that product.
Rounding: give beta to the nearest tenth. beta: 0.2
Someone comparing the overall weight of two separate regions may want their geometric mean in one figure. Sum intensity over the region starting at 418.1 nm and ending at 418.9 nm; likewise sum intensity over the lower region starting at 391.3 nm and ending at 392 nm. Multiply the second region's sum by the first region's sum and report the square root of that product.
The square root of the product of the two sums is 80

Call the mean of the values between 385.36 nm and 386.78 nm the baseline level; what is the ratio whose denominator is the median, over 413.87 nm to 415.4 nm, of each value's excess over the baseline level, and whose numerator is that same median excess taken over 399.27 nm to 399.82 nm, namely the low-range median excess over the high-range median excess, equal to -0.5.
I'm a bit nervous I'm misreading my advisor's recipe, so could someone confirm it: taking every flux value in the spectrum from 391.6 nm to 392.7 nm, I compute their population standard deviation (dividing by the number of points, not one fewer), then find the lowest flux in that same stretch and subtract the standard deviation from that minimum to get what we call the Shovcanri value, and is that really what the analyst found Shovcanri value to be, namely 15.5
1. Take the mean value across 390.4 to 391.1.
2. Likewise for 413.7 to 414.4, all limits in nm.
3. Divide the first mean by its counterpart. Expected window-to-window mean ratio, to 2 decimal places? 0.90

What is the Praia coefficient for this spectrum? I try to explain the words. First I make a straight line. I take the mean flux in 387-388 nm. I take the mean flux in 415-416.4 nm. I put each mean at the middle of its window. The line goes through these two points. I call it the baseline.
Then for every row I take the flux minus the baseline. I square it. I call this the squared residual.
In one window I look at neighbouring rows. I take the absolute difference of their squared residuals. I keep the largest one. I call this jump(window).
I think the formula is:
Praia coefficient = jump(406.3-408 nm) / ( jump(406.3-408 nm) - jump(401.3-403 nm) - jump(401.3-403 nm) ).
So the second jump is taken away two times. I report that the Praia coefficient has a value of -0.3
